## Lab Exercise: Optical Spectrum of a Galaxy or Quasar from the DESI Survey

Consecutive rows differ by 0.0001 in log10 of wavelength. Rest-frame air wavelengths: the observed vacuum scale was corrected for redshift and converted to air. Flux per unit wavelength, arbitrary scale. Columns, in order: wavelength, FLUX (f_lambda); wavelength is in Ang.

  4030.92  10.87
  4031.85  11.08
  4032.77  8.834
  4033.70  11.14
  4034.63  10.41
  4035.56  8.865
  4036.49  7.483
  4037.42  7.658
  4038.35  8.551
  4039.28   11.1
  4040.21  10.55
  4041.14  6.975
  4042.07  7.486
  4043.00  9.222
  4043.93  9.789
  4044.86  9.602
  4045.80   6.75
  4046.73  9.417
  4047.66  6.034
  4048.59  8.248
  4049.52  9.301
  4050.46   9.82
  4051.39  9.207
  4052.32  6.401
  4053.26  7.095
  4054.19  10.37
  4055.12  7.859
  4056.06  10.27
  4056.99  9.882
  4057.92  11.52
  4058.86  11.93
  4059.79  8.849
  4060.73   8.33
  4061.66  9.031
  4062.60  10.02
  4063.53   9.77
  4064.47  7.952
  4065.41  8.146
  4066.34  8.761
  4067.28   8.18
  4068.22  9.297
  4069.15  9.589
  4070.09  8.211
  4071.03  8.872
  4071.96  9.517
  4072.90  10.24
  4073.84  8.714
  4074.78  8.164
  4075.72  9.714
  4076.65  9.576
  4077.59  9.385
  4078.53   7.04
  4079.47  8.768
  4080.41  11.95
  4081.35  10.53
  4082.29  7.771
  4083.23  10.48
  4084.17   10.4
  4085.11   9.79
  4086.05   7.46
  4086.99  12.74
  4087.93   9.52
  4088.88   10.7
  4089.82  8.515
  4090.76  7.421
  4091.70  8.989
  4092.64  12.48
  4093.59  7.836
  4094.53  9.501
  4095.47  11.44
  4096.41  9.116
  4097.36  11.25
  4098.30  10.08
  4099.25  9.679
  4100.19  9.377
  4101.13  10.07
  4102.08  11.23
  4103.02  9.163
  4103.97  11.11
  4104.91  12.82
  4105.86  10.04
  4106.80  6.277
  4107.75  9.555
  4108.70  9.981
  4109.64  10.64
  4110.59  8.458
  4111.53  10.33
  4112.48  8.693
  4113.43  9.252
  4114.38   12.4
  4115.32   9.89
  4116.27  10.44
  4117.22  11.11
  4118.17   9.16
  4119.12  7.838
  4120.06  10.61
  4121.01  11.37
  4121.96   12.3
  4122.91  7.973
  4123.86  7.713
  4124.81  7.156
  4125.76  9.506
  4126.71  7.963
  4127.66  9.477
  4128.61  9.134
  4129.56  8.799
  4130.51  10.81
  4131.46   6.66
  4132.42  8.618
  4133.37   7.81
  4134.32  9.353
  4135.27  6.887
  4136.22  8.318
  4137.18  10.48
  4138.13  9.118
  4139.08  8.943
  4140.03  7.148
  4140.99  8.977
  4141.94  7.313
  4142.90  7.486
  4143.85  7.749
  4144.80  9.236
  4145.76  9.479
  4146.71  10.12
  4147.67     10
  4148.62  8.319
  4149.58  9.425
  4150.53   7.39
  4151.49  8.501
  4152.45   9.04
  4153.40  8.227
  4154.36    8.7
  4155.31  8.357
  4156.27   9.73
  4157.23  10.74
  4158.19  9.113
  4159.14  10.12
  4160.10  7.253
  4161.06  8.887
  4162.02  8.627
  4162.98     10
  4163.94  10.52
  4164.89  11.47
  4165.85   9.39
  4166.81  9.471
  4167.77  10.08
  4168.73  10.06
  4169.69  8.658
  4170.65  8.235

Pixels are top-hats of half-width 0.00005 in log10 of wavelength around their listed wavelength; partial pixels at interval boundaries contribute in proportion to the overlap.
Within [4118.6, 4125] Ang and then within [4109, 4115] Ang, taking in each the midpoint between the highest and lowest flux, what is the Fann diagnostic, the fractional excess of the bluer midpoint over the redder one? 0.07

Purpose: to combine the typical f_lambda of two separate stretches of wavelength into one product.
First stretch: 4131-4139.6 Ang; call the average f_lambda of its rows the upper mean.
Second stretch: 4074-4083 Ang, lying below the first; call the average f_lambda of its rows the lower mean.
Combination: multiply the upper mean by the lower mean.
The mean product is 78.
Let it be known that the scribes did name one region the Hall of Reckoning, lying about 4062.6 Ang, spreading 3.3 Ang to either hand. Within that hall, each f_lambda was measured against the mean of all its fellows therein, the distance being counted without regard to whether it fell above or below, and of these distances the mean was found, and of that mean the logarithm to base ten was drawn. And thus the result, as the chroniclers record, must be -0.20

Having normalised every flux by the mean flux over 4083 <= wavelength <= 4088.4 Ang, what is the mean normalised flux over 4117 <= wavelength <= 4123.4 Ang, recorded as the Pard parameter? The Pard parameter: 1.00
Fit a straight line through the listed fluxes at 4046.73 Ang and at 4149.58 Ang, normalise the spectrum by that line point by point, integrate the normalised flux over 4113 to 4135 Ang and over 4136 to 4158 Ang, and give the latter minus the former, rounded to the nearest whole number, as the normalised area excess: -1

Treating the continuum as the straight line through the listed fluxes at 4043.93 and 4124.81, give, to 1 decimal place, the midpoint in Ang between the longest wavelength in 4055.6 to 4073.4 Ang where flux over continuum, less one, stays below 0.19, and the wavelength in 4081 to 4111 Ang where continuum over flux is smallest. 4088.9 Ang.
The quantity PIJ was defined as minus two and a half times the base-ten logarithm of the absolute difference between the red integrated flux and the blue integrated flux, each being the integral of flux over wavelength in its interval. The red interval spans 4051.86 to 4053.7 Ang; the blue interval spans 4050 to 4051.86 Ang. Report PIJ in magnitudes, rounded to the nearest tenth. -1.8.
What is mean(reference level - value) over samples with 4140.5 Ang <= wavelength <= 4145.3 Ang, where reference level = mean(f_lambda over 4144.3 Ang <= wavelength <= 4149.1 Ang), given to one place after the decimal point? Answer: 1.3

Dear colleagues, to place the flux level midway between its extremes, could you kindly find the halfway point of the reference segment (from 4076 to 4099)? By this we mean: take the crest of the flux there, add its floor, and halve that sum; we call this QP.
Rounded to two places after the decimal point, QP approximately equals 9.89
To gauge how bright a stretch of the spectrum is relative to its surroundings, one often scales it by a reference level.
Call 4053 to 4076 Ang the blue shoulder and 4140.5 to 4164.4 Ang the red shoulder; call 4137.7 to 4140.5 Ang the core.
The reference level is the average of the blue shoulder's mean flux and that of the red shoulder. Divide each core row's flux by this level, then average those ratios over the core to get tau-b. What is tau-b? 0.93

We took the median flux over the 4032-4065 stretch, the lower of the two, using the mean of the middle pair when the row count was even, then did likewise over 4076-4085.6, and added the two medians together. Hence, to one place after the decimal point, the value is 18.9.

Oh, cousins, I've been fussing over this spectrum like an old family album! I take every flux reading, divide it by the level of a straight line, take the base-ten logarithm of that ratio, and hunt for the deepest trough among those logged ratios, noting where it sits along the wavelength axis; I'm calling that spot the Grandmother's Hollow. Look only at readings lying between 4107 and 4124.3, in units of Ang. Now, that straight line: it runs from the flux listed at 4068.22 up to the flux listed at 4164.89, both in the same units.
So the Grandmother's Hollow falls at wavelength 4123.86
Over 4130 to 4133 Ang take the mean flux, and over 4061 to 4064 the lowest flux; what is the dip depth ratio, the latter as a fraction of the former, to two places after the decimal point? 1.04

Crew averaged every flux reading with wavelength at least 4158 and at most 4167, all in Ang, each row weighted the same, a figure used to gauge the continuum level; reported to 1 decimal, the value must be 9.5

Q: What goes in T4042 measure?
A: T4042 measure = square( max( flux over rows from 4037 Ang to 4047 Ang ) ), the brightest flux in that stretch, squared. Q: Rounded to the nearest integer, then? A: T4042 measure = 123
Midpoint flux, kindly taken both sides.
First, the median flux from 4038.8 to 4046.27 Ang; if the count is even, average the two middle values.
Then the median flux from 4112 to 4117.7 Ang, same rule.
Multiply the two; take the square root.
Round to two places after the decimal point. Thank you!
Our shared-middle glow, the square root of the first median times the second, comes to 9.78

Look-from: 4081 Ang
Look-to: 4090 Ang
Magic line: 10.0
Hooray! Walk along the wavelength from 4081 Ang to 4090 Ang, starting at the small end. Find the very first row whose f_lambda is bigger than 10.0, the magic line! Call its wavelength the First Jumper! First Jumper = 4081.35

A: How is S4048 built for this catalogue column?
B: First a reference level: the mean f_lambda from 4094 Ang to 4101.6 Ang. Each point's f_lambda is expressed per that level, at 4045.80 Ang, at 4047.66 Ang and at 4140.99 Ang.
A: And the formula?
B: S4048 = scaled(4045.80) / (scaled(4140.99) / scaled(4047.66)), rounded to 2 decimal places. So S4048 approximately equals 0.45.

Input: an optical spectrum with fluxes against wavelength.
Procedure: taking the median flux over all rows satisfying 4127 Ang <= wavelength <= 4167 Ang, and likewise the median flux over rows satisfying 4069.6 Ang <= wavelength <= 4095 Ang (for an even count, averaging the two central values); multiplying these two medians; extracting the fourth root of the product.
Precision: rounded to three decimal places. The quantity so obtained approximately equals 3.042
